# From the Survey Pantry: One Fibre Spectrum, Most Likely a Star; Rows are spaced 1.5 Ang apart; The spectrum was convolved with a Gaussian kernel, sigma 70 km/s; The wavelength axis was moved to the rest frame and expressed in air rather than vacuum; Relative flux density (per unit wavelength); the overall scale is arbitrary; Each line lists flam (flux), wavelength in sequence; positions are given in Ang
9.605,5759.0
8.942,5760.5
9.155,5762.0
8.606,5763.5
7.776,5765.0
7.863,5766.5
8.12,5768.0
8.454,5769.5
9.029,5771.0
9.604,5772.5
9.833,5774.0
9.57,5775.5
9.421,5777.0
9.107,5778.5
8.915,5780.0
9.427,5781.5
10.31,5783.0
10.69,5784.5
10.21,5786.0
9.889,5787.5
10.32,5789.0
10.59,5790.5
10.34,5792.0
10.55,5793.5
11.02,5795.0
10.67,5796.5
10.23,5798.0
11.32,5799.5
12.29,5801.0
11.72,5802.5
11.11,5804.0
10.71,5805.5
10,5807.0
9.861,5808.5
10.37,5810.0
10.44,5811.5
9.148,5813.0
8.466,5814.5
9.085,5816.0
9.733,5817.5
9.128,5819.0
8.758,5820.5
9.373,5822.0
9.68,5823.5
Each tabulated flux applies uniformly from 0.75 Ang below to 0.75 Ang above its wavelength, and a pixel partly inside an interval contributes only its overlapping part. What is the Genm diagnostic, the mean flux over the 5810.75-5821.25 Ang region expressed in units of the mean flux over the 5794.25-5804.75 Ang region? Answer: 0.83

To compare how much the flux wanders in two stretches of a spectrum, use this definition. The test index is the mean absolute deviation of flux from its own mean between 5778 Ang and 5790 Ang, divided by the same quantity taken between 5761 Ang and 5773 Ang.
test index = 1.02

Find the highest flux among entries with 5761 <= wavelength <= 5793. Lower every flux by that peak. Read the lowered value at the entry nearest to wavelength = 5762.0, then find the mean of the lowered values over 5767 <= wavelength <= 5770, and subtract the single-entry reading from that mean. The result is -0.9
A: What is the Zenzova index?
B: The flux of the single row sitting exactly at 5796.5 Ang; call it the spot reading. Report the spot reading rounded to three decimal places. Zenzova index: 10.670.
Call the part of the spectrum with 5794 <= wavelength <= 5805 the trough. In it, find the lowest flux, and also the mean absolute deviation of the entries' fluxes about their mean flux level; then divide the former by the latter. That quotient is 20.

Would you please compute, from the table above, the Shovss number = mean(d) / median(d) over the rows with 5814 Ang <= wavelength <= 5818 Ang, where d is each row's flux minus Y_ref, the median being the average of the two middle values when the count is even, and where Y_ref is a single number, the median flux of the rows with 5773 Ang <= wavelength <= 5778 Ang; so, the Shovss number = 0.98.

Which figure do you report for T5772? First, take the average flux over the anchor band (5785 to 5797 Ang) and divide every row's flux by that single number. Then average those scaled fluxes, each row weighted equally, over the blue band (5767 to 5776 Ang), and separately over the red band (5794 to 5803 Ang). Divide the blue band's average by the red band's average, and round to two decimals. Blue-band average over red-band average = 0.81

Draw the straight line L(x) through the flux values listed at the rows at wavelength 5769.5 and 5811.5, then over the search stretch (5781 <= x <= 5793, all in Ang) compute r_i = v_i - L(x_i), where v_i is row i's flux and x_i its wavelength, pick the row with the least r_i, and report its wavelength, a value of 5781.5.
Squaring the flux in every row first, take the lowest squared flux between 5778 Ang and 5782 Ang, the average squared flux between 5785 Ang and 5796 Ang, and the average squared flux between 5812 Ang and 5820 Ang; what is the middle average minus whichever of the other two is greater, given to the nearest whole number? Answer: 25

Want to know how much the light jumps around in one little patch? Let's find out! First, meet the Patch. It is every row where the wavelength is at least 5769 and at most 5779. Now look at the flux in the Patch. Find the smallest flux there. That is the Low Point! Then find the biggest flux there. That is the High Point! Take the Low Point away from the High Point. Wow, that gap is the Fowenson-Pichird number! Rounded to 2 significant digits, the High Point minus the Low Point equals 1.4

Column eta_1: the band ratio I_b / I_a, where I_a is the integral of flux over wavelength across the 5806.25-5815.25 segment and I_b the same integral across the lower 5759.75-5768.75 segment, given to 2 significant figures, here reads 0.87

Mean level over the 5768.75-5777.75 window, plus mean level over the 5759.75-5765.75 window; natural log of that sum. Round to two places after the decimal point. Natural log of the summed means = 2.89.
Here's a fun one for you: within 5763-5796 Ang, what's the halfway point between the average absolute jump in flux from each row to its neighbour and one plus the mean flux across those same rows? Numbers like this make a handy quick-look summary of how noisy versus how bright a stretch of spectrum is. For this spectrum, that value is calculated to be 5.46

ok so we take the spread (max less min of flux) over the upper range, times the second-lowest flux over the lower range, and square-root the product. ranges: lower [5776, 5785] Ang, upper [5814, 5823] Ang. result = 3.4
